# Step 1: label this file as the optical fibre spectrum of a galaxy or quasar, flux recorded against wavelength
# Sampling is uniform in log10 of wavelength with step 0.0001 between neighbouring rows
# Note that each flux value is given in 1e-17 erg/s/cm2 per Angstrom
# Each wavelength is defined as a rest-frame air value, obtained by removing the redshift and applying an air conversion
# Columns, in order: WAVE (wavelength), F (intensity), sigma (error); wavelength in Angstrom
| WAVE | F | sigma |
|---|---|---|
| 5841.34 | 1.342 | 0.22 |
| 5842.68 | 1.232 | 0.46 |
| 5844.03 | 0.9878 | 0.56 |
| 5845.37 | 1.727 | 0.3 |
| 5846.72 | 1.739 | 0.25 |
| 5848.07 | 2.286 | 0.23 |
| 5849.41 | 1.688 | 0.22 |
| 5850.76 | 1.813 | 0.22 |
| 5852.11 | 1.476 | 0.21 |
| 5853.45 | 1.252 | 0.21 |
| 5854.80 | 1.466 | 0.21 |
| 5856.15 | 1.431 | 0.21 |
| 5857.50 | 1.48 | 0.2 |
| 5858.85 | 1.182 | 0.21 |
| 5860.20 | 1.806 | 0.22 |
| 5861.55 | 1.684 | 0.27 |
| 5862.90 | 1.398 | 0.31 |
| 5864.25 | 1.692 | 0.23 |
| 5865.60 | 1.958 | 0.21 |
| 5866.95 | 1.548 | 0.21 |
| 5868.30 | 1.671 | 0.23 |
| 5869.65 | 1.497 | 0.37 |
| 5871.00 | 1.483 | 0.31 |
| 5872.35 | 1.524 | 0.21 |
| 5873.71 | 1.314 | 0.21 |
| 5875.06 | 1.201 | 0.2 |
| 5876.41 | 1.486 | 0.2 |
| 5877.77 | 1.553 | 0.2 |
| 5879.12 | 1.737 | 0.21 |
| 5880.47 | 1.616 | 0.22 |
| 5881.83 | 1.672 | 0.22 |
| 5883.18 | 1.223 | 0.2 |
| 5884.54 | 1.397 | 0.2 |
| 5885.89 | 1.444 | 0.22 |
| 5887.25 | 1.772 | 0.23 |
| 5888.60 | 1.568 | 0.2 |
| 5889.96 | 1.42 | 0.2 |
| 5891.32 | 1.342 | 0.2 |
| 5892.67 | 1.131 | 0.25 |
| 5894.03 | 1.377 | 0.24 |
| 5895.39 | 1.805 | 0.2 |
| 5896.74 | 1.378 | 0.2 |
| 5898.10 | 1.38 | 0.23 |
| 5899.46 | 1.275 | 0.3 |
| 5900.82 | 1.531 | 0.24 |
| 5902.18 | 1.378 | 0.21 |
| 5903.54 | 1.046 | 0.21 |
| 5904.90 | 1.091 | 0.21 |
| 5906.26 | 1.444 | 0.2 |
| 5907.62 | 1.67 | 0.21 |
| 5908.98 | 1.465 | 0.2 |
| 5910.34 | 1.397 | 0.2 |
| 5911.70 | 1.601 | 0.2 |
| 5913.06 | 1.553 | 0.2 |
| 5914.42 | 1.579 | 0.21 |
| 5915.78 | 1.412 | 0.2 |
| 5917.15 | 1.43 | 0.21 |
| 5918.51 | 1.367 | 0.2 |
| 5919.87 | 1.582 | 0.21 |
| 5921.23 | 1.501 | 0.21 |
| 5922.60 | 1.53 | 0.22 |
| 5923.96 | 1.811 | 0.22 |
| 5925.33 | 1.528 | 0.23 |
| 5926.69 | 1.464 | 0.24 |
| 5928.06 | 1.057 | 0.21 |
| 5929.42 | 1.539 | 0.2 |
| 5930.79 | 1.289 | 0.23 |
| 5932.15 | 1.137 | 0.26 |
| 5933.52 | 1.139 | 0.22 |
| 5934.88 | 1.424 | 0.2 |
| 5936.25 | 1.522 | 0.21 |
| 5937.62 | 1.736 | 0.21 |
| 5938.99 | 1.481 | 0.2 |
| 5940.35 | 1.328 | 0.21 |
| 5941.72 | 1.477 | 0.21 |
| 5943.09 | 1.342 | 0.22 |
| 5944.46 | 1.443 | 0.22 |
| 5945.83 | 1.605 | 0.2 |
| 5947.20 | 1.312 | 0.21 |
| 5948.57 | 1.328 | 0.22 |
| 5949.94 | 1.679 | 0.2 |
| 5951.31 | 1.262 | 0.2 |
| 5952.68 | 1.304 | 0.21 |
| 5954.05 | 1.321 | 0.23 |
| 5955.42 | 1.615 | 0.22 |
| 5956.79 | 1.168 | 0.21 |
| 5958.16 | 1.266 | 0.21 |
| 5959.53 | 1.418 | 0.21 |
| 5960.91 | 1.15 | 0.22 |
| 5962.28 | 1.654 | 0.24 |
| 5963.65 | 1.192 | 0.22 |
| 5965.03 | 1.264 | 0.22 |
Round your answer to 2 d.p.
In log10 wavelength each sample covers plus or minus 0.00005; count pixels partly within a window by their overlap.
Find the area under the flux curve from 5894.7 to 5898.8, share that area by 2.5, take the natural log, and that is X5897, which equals 0.91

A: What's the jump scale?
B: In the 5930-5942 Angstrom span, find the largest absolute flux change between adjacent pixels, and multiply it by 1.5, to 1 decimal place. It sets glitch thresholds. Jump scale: 0.4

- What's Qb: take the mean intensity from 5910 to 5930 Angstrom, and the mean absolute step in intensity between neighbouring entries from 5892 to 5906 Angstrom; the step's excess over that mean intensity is -1.27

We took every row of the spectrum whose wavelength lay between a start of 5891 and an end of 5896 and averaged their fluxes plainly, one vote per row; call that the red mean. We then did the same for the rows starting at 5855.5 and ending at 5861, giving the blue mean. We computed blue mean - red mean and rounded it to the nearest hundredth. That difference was 0.06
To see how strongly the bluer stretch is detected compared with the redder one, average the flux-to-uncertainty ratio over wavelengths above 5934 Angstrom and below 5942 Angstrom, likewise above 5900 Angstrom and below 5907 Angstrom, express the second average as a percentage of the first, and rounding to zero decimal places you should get 84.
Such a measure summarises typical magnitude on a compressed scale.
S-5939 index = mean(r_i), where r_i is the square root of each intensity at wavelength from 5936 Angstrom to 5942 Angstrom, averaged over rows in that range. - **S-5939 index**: 1.23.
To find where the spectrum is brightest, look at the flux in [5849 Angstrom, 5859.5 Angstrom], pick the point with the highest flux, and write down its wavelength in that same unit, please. 5850.76 Angstrom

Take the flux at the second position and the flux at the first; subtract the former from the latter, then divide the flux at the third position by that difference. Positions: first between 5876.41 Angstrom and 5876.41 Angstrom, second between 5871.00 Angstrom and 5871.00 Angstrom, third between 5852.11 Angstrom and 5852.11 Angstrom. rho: 492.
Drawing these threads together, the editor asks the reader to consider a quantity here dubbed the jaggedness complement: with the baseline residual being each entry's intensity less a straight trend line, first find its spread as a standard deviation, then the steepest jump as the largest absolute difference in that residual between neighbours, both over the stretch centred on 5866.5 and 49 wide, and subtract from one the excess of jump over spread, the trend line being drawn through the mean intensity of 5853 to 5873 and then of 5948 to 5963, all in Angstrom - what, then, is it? 0.50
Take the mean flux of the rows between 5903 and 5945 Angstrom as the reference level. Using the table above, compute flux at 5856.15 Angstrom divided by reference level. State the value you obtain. 1.00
